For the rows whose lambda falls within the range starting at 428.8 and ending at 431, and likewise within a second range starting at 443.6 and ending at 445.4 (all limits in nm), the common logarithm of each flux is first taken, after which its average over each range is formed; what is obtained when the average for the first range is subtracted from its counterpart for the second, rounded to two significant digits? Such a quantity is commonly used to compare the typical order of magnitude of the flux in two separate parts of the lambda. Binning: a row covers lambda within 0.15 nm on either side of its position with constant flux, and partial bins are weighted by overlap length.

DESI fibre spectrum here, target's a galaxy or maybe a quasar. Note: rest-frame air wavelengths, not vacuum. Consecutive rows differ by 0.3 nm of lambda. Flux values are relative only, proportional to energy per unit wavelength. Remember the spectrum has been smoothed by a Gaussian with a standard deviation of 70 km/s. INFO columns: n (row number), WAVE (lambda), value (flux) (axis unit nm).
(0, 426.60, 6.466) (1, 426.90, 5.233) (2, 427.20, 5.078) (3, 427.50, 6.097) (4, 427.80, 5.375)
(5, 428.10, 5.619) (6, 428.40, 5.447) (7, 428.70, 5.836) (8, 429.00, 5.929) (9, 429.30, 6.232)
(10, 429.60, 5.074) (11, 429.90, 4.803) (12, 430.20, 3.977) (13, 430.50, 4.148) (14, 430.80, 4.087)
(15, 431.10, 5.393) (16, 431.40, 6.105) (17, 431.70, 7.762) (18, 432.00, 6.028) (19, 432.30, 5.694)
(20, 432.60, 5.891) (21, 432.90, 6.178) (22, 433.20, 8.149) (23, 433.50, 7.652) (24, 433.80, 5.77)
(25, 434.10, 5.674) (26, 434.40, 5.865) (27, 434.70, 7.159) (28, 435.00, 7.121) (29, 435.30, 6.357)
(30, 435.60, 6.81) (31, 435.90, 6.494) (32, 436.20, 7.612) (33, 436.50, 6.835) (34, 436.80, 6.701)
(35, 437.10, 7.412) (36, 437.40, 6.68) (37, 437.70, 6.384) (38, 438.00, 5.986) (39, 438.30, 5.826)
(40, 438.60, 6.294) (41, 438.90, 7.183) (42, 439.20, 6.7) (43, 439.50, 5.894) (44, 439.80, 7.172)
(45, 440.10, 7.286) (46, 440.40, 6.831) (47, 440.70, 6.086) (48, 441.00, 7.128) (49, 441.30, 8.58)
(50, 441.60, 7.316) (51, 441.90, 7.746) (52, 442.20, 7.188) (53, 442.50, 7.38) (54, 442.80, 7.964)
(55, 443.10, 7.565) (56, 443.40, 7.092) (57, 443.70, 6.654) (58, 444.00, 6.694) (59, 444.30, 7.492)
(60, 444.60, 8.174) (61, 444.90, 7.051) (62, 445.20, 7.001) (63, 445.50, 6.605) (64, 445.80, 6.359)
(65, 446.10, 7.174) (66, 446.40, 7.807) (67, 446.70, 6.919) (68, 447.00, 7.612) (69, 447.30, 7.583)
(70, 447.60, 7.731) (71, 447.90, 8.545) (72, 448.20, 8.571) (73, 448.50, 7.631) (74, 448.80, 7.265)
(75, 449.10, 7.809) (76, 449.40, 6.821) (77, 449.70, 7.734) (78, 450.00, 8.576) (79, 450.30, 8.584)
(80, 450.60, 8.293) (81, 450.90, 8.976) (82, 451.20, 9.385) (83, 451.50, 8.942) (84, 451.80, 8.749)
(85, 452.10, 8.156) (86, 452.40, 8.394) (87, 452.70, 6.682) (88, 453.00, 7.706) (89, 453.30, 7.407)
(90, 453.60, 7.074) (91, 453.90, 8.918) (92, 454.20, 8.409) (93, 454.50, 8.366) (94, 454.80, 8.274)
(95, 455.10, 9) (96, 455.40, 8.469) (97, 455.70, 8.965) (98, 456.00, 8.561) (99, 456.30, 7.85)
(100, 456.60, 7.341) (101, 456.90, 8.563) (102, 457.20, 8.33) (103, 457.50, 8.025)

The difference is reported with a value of 0.17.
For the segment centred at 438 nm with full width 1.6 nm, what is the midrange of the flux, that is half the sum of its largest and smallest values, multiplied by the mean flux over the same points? 39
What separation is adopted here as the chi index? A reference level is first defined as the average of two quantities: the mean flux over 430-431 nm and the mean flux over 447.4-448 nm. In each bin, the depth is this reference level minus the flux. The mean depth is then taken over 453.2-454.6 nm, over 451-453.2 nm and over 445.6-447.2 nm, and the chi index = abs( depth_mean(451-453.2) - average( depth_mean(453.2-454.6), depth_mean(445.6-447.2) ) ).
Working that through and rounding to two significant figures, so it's 0.68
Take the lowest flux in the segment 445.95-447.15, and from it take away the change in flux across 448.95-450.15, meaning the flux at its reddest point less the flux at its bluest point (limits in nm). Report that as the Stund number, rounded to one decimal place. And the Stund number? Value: 6.2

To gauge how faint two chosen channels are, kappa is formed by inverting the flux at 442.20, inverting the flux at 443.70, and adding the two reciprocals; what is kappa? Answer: 0.289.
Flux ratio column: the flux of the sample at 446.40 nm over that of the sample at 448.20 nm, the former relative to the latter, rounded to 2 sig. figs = 0.91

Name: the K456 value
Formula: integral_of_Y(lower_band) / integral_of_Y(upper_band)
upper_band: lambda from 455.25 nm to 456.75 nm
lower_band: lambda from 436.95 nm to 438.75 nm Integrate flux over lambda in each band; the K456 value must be 0.94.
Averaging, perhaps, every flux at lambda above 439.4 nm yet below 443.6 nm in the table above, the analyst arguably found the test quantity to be 7.2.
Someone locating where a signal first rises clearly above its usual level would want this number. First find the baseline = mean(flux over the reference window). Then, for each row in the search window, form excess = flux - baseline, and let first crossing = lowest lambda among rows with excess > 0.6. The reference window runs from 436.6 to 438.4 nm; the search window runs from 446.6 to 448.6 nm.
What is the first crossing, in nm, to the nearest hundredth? 447.00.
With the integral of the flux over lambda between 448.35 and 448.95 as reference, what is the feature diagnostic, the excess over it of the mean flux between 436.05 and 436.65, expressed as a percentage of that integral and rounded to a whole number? 62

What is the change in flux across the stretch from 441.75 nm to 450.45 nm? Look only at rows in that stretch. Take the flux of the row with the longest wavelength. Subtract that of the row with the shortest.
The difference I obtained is 0.8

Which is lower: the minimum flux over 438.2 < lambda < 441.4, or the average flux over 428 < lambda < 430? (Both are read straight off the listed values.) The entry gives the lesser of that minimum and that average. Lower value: 5.6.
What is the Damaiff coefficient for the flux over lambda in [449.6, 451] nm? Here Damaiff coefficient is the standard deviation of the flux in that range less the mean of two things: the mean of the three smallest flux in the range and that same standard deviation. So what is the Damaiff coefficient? -3.9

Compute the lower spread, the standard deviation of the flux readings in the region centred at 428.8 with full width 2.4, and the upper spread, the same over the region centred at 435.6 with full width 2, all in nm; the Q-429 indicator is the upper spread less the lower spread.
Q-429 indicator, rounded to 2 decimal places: -0.04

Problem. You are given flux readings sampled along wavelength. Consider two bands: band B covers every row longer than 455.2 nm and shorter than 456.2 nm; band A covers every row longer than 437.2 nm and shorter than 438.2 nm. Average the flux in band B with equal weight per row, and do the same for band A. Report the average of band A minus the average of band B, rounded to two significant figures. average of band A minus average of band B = -2.3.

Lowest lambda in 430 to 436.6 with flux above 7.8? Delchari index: 433.20 nm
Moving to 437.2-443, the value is 441.30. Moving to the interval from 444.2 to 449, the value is 444.60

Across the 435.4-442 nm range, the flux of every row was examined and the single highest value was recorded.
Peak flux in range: 8.58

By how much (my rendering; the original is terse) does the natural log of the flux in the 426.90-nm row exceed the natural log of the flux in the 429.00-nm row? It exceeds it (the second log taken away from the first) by -0.12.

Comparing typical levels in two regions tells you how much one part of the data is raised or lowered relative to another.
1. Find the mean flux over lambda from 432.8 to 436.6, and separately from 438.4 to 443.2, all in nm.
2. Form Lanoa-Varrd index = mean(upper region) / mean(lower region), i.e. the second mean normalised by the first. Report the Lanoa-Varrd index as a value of 1.06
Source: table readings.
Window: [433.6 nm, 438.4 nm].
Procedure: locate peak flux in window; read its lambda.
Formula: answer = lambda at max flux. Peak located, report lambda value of 436.20 nm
